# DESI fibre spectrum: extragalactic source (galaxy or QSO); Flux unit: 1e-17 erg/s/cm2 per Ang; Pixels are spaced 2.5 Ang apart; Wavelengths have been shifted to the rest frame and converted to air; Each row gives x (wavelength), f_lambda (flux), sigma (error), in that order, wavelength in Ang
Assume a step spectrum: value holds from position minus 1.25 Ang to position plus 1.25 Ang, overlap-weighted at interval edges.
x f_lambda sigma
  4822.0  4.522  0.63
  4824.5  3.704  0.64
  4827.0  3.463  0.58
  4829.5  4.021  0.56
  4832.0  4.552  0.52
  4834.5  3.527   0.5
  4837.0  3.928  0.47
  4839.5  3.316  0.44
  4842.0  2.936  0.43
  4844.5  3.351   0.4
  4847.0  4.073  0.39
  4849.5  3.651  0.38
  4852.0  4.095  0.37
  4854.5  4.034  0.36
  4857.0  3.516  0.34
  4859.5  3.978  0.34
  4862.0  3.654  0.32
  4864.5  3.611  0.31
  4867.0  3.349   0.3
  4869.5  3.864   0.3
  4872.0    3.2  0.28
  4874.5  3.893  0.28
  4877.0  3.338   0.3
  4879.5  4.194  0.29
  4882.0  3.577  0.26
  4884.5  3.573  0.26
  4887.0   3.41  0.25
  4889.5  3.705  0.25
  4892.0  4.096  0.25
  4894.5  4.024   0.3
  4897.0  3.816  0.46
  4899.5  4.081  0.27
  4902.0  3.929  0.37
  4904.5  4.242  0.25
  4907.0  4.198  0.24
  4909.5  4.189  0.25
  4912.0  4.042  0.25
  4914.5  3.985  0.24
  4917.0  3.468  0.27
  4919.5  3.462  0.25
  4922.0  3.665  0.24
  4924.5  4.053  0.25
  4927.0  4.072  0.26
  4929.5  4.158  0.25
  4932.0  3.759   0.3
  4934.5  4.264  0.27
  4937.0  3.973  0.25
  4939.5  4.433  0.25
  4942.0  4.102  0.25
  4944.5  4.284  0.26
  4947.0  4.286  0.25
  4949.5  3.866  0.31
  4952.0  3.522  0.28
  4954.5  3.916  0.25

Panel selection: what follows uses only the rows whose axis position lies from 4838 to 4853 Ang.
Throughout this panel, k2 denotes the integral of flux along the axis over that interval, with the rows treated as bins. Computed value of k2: 54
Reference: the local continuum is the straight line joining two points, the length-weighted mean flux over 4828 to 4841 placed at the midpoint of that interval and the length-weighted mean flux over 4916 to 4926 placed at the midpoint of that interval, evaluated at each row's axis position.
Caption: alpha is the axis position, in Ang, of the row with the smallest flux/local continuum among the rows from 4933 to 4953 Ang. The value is 4952.0 Ang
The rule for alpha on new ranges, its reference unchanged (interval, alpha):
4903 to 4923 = 4919.5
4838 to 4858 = 4842.0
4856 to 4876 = 4872.0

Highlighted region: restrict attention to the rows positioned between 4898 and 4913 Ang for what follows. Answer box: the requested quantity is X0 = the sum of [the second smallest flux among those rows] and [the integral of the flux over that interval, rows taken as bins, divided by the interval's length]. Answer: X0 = 8.2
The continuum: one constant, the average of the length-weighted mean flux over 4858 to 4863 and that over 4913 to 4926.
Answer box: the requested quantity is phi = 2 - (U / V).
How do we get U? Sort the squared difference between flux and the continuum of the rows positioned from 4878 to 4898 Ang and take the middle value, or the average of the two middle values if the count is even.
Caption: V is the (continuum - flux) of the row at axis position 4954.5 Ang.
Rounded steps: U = 0.05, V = -0.14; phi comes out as 2.36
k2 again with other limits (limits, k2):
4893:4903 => 40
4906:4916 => 41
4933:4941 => 34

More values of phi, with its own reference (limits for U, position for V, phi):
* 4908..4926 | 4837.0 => 2.51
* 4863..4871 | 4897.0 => 2.64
